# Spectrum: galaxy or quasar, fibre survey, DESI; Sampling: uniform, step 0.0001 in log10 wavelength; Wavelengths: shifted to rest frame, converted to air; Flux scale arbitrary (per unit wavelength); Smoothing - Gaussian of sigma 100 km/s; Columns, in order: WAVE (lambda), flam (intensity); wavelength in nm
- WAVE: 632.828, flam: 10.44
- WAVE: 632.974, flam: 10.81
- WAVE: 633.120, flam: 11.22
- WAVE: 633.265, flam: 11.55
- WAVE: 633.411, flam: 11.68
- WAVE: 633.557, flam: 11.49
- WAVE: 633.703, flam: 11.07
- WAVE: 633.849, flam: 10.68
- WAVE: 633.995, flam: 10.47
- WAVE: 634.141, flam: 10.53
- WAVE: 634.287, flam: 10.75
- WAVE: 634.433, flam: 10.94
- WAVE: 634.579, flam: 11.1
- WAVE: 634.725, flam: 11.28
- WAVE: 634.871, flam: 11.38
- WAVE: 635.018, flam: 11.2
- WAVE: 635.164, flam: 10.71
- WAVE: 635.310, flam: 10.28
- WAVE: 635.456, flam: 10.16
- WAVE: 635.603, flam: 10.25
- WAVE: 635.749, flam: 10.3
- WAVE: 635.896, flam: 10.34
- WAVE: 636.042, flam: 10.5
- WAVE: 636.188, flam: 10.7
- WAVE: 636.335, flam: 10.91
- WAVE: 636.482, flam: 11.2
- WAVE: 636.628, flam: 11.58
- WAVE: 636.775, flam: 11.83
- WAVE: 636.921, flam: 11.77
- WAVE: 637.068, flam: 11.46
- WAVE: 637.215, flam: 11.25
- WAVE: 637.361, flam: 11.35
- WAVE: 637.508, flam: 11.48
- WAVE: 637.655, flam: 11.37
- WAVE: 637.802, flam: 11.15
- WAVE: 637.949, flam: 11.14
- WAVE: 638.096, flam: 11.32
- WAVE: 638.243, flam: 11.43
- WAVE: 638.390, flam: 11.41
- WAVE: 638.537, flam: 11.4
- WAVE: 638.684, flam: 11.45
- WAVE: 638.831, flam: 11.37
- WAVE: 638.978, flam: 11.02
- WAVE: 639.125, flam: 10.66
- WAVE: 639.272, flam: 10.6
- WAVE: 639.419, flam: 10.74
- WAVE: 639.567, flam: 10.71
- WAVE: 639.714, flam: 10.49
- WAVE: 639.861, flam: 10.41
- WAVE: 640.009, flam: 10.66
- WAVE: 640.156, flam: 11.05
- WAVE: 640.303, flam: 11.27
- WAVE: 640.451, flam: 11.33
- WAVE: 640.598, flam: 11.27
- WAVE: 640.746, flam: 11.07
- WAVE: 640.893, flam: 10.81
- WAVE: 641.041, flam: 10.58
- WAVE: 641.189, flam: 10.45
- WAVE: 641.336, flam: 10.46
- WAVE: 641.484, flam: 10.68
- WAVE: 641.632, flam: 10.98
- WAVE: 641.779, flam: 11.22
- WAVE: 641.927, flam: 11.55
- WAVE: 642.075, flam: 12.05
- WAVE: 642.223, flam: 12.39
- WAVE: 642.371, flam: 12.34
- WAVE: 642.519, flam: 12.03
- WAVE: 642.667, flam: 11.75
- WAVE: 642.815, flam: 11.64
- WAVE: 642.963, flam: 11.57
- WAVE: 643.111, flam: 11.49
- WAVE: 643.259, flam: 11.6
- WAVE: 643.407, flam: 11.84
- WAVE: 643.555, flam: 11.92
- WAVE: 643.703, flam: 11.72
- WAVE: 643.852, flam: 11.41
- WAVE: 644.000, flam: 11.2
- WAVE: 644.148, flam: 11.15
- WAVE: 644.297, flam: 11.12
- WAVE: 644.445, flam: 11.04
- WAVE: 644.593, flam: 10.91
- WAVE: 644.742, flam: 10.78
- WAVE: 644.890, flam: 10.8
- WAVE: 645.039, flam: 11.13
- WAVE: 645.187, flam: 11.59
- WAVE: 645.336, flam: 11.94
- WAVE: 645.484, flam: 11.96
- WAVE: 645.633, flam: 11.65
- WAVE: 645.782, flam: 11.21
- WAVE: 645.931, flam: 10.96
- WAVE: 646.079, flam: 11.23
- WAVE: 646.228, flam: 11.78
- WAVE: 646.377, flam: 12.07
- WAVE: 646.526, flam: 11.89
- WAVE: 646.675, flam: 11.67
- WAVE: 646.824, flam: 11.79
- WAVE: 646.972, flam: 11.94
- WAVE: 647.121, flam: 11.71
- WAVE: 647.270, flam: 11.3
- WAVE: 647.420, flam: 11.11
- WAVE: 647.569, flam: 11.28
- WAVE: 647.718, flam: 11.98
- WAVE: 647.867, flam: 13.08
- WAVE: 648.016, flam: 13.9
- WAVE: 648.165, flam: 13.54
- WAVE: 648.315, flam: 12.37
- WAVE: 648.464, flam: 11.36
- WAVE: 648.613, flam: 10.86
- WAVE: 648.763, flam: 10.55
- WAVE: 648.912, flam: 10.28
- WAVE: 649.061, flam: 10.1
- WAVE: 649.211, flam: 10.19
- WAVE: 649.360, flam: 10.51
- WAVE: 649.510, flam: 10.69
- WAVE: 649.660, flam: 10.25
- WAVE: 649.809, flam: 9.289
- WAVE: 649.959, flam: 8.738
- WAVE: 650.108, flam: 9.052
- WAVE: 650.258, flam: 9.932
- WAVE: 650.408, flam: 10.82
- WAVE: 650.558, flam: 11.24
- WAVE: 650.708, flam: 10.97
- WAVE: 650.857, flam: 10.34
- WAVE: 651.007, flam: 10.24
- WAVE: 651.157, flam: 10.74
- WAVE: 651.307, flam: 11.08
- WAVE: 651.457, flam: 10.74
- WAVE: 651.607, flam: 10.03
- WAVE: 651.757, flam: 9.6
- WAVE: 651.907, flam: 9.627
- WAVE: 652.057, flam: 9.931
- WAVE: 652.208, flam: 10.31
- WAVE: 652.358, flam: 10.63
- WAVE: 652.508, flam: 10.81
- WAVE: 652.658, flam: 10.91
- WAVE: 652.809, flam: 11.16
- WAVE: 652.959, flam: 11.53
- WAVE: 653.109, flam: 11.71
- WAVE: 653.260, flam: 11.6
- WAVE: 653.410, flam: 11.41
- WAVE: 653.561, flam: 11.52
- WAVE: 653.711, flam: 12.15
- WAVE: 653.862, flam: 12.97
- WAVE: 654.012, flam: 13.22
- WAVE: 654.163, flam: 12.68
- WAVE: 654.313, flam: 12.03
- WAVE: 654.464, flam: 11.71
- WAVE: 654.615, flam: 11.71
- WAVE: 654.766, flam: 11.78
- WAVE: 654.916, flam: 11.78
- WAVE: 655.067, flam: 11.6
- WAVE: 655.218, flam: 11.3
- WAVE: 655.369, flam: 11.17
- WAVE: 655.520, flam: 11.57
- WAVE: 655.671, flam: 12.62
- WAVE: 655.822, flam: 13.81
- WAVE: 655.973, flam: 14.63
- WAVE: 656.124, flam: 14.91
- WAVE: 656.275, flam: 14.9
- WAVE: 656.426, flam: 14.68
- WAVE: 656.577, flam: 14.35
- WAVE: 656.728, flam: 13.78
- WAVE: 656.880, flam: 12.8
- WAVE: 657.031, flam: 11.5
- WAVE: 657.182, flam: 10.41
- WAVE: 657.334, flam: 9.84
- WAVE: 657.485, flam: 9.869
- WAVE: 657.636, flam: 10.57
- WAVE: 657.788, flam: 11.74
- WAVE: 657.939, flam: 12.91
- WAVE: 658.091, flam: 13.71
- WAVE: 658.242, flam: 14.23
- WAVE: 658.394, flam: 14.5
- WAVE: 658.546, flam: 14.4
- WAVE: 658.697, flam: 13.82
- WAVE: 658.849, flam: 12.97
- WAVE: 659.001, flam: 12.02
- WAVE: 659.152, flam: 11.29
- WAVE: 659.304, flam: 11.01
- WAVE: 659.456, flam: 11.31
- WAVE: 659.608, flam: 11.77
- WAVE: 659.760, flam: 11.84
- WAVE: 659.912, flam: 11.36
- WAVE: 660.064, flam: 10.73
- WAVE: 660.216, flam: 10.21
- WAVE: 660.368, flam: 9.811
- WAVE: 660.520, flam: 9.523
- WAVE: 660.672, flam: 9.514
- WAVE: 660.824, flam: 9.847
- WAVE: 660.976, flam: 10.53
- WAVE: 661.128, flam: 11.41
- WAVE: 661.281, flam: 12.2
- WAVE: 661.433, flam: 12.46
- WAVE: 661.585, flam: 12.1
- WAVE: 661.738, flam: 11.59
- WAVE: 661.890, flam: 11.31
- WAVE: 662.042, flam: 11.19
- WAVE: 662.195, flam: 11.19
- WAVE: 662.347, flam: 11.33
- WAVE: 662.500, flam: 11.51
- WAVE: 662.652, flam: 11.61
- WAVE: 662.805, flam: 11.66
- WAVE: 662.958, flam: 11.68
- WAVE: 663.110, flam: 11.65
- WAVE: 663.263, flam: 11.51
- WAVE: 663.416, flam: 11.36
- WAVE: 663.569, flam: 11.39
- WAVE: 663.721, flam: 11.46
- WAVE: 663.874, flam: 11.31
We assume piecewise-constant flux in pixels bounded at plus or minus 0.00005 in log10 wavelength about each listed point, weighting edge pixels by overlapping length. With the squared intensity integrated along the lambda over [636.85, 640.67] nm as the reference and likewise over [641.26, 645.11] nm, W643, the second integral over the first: 1.06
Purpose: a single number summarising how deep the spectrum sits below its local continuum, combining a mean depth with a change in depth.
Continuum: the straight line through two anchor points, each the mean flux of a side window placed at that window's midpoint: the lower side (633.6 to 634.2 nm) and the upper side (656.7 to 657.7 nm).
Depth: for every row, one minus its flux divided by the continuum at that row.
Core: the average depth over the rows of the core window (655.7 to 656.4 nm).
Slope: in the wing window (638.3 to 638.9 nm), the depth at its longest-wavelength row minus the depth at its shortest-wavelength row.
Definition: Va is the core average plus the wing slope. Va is -0.29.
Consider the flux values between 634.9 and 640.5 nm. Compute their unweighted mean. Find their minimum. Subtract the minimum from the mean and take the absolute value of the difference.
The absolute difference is 0.85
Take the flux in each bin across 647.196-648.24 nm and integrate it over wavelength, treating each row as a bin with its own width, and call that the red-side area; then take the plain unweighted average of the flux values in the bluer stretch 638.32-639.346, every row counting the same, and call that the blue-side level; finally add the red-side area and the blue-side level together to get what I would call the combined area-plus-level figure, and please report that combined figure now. 24.0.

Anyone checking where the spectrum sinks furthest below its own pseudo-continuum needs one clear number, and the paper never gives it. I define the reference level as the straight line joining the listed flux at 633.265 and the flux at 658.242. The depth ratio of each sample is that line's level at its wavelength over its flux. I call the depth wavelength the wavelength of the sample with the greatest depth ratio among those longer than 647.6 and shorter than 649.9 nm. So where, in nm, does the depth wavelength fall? 649.809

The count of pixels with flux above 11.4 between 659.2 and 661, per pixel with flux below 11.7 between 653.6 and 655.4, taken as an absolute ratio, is 0.7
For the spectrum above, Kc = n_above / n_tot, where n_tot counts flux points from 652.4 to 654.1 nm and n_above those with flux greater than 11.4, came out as 0.7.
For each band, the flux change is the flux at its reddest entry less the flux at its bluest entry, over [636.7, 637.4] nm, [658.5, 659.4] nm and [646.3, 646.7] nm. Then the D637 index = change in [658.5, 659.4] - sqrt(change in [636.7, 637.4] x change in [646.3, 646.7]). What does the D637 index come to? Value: -4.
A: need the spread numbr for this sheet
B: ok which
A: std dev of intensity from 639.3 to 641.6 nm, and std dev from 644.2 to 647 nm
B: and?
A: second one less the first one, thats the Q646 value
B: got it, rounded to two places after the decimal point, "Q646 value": 0.12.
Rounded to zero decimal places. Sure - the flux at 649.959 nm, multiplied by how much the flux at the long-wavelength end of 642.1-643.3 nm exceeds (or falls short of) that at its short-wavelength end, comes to -7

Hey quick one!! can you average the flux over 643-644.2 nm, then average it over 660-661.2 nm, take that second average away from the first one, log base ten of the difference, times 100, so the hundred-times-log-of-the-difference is 13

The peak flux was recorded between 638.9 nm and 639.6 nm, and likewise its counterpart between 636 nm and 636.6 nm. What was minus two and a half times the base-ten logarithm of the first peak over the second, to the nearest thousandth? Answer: 0.018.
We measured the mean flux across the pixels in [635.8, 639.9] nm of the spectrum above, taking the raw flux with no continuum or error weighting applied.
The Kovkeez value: 11.1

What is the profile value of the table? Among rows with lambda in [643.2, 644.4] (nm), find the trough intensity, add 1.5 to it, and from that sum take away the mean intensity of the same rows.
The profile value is 1.1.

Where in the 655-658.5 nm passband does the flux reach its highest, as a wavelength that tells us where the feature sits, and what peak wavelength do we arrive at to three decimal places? 656.124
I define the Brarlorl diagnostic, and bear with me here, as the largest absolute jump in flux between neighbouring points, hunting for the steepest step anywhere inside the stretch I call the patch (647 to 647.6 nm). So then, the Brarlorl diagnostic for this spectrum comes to 0.4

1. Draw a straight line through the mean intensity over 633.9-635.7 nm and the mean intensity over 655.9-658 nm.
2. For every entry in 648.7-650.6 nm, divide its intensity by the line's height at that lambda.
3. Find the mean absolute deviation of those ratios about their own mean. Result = 0.046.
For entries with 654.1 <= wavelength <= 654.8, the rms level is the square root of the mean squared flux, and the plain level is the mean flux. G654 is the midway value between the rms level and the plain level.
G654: 12.0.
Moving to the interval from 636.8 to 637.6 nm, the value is 11.5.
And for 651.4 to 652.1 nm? 10.0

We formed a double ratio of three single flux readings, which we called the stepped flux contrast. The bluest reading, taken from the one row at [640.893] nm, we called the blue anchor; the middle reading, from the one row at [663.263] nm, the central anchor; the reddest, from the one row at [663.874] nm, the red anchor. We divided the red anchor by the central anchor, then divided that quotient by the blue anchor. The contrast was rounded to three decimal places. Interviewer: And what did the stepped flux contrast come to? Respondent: 0.091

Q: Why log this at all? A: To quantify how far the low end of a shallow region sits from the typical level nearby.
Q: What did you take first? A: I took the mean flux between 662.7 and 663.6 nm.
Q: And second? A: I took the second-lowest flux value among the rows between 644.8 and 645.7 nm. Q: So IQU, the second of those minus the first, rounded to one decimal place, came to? -0.4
